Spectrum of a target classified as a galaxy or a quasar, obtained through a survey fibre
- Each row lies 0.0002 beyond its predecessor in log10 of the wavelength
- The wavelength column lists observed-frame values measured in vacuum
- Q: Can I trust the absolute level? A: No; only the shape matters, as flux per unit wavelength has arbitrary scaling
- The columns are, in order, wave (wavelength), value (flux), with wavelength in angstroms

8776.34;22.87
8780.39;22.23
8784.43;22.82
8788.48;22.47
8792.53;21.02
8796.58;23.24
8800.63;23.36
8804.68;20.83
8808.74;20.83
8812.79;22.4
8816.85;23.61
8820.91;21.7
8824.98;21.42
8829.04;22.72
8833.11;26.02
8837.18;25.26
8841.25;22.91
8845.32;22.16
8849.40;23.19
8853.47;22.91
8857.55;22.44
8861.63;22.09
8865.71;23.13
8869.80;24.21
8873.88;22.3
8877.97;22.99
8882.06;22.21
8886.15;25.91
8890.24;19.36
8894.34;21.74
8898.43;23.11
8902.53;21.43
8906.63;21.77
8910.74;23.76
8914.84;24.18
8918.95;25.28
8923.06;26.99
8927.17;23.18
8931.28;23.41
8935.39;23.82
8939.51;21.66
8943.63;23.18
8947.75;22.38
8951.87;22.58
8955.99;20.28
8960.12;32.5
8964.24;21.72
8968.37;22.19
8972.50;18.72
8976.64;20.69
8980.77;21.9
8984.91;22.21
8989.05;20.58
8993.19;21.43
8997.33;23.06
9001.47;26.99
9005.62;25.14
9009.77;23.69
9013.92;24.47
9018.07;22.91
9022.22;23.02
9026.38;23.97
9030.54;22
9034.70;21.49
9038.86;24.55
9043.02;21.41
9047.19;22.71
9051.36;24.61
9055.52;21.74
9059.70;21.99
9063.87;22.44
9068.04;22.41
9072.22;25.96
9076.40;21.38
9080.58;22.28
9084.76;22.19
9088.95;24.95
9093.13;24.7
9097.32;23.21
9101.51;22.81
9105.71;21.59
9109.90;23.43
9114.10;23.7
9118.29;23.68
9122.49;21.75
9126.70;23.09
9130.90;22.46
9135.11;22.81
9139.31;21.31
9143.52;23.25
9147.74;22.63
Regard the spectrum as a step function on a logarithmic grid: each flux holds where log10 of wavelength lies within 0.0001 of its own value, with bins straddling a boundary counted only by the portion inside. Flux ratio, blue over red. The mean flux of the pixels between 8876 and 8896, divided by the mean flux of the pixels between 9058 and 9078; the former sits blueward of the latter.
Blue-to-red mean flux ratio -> 0.98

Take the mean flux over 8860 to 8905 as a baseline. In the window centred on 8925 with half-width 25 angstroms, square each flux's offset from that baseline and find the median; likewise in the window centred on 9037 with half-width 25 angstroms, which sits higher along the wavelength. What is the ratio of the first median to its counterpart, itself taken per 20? 0.06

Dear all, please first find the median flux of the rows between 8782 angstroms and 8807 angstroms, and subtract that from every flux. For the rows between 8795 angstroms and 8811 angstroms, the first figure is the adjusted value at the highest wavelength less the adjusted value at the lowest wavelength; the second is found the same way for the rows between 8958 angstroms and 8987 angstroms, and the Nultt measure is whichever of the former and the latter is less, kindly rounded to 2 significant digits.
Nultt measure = -10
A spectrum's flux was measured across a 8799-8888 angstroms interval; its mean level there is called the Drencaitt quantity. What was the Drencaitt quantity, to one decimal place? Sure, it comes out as 22.9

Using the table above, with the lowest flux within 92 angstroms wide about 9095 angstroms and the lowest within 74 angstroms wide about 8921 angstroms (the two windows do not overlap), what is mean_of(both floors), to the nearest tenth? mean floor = 20.3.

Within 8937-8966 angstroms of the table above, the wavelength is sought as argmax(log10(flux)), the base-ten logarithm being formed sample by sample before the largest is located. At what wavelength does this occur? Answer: 8960.12 angstroms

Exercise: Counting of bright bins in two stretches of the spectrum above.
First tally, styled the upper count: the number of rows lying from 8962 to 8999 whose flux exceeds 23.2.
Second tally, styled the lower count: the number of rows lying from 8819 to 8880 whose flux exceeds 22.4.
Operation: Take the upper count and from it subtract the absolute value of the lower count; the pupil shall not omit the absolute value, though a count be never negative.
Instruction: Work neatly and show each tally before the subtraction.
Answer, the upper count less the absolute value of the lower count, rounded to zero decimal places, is -10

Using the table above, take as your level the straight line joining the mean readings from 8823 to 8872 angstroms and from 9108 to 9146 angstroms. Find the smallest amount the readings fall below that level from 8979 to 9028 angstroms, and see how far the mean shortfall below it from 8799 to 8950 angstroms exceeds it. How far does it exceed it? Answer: 4.2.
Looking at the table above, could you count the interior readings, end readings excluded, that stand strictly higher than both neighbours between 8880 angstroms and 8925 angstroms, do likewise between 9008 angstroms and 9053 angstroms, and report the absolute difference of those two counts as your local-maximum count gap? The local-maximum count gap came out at 1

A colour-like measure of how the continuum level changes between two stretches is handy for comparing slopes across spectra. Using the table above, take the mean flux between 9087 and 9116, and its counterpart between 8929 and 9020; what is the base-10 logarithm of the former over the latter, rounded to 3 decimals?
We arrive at 0.009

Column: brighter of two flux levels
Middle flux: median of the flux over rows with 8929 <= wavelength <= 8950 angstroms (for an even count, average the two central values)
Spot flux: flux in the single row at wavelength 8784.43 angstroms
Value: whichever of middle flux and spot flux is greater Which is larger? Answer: 23.18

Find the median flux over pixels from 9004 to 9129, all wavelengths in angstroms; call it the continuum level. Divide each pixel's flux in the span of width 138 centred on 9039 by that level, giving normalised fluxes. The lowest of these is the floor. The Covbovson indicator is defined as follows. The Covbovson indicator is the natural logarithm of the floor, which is -0.20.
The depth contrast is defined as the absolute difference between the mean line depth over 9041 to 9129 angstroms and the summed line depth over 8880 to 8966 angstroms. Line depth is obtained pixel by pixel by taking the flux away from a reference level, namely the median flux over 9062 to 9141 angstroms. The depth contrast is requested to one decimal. 11.3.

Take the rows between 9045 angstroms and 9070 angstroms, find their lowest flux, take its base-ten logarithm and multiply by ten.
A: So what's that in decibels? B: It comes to 13.4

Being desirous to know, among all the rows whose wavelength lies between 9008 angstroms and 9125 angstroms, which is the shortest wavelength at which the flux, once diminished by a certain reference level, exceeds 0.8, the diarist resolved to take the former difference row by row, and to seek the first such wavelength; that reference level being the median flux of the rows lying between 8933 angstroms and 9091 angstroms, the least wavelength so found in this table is 9009.77 angstroms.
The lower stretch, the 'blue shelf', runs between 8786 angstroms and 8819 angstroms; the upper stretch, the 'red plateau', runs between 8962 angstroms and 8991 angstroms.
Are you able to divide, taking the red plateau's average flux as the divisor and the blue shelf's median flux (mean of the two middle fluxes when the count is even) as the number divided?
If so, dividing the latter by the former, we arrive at 1.06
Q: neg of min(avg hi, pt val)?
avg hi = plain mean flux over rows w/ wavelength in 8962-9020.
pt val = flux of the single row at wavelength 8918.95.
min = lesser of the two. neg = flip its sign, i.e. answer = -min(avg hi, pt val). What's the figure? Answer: -22.6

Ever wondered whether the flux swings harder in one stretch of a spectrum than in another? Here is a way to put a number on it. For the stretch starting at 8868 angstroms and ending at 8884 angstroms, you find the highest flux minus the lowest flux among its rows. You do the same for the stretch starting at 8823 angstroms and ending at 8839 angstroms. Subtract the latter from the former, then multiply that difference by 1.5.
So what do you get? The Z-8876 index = -3.9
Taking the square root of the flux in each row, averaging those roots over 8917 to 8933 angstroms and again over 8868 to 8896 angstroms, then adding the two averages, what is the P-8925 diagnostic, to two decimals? 9.73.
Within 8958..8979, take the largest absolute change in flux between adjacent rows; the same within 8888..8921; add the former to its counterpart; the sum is 13.2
